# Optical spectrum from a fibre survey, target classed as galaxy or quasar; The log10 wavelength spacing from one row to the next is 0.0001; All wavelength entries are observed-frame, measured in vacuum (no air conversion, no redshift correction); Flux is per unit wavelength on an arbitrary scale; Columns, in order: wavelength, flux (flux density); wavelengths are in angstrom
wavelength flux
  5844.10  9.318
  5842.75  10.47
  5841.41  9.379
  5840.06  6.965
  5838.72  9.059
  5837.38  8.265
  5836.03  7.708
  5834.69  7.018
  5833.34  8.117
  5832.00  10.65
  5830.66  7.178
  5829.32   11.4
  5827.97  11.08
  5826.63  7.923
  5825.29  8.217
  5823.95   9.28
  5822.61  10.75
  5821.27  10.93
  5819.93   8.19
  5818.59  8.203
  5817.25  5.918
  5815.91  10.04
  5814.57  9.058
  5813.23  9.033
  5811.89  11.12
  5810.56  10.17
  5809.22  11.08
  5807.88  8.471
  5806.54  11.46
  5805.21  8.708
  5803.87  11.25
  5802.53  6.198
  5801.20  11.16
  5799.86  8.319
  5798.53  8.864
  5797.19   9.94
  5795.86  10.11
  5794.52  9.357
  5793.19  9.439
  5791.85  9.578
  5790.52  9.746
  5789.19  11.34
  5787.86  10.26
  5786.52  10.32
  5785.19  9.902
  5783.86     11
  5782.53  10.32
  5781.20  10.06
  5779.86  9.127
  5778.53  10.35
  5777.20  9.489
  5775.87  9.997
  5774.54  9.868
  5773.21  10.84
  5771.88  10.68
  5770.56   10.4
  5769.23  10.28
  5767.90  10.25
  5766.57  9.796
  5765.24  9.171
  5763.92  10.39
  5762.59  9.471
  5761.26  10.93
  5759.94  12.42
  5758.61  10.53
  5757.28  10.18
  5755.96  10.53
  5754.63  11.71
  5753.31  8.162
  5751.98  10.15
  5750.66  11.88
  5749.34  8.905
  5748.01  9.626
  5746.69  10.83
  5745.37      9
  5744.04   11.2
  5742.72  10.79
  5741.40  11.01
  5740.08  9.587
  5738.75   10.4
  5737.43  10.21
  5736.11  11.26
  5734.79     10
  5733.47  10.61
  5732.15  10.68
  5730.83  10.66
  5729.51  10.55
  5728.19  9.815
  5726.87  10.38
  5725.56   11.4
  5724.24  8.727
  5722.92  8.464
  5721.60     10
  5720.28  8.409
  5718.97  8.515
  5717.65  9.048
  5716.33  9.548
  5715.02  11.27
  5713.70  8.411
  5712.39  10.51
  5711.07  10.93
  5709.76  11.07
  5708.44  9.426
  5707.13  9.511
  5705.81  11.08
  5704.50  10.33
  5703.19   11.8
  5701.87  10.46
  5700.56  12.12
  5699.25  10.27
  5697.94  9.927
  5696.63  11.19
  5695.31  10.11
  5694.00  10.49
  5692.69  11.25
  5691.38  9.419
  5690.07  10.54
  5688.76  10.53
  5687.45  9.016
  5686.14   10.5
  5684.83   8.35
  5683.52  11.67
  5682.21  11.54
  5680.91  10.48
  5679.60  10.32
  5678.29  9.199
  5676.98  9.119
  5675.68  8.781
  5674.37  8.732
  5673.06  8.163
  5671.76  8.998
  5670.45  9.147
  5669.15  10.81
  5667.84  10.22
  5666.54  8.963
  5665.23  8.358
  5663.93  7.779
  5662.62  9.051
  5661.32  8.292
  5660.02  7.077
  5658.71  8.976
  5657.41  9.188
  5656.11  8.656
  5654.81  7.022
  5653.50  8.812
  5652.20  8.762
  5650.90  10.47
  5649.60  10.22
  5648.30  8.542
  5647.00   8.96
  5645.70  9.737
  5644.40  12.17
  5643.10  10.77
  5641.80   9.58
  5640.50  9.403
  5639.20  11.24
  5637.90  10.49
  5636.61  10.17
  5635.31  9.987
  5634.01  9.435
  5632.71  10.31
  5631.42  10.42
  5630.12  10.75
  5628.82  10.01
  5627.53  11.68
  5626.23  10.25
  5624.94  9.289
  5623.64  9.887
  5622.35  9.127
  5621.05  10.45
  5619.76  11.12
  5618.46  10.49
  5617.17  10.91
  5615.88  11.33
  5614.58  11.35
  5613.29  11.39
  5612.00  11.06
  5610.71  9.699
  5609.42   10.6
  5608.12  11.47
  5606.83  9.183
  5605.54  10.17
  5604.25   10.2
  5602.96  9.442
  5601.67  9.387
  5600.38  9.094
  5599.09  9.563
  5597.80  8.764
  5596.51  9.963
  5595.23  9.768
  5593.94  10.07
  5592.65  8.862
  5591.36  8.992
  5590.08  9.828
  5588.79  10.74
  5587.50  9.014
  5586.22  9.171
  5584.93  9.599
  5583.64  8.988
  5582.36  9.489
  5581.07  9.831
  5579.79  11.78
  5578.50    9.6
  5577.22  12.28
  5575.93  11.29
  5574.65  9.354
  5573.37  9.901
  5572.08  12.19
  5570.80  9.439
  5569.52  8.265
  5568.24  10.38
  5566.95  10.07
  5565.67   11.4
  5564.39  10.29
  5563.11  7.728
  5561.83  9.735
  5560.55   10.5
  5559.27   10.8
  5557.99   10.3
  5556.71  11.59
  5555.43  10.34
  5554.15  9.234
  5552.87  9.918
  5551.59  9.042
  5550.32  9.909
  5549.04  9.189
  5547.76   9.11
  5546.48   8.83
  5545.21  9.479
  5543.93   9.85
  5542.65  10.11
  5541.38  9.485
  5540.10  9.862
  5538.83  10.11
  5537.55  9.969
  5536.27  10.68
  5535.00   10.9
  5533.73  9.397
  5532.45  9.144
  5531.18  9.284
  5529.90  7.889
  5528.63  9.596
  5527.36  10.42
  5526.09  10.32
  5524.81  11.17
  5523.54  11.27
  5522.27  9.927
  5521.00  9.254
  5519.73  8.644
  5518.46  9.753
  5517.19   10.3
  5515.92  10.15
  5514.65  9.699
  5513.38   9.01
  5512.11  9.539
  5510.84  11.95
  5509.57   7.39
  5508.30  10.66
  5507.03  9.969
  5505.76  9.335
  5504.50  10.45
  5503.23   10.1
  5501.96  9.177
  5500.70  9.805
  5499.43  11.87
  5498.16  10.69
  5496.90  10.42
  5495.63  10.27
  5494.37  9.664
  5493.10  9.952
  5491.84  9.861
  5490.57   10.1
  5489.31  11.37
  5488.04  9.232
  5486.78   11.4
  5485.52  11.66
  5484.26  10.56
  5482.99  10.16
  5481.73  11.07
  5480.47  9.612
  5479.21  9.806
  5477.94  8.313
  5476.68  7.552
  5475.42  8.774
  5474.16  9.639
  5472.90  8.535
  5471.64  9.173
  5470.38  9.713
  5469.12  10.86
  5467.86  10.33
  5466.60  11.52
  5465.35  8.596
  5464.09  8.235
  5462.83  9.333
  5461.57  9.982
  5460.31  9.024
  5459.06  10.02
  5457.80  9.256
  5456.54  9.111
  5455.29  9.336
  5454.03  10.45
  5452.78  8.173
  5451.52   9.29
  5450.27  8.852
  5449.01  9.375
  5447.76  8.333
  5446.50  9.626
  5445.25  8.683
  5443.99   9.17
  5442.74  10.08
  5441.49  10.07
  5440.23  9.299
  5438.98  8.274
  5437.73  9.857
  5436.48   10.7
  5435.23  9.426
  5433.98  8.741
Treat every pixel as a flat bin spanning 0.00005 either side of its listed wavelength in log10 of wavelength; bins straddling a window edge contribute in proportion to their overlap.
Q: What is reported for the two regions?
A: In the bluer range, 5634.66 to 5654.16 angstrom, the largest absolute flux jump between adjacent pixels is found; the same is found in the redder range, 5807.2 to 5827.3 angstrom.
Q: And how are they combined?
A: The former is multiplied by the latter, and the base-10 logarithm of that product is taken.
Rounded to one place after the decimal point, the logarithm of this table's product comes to 1.0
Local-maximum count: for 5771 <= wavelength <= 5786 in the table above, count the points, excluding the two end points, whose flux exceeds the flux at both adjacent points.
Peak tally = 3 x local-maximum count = 12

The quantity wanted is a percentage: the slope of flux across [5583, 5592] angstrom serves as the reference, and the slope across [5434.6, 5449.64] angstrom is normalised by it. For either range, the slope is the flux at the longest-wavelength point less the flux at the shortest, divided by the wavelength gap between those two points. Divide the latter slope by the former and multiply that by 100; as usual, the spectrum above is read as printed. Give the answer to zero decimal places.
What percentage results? -714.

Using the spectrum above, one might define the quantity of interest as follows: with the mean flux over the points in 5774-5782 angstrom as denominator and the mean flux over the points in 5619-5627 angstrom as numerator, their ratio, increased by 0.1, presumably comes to 1.12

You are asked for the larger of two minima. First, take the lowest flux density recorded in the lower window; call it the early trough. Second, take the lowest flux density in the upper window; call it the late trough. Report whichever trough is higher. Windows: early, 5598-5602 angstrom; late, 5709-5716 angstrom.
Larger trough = 9.09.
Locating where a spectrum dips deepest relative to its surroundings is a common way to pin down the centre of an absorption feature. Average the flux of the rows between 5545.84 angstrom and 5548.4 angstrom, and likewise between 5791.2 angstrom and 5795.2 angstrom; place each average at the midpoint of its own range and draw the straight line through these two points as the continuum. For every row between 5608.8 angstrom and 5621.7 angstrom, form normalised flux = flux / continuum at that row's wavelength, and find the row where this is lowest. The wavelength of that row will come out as 5610.71 angstrom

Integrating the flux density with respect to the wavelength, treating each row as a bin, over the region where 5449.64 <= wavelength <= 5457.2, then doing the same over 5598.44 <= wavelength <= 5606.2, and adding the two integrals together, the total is 144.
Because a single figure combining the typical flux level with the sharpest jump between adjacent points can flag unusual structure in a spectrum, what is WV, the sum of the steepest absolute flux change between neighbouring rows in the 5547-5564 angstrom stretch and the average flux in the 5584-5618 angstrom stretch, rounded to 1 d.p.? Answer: 12.0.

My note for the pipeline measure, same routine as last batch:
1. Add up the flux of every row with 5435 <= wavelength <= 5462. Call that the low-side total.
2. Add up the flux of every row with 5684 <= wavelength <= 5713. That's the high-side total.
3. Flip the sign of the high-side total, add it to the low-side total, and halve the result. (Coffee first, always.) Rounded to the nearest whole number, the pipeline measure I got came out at -11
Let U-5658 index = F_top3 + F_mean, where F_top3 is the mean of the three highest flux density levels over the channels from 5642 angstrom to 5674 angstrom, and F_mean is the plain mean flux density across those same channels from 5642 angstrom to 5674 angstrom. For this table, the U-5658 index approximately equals 20.4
